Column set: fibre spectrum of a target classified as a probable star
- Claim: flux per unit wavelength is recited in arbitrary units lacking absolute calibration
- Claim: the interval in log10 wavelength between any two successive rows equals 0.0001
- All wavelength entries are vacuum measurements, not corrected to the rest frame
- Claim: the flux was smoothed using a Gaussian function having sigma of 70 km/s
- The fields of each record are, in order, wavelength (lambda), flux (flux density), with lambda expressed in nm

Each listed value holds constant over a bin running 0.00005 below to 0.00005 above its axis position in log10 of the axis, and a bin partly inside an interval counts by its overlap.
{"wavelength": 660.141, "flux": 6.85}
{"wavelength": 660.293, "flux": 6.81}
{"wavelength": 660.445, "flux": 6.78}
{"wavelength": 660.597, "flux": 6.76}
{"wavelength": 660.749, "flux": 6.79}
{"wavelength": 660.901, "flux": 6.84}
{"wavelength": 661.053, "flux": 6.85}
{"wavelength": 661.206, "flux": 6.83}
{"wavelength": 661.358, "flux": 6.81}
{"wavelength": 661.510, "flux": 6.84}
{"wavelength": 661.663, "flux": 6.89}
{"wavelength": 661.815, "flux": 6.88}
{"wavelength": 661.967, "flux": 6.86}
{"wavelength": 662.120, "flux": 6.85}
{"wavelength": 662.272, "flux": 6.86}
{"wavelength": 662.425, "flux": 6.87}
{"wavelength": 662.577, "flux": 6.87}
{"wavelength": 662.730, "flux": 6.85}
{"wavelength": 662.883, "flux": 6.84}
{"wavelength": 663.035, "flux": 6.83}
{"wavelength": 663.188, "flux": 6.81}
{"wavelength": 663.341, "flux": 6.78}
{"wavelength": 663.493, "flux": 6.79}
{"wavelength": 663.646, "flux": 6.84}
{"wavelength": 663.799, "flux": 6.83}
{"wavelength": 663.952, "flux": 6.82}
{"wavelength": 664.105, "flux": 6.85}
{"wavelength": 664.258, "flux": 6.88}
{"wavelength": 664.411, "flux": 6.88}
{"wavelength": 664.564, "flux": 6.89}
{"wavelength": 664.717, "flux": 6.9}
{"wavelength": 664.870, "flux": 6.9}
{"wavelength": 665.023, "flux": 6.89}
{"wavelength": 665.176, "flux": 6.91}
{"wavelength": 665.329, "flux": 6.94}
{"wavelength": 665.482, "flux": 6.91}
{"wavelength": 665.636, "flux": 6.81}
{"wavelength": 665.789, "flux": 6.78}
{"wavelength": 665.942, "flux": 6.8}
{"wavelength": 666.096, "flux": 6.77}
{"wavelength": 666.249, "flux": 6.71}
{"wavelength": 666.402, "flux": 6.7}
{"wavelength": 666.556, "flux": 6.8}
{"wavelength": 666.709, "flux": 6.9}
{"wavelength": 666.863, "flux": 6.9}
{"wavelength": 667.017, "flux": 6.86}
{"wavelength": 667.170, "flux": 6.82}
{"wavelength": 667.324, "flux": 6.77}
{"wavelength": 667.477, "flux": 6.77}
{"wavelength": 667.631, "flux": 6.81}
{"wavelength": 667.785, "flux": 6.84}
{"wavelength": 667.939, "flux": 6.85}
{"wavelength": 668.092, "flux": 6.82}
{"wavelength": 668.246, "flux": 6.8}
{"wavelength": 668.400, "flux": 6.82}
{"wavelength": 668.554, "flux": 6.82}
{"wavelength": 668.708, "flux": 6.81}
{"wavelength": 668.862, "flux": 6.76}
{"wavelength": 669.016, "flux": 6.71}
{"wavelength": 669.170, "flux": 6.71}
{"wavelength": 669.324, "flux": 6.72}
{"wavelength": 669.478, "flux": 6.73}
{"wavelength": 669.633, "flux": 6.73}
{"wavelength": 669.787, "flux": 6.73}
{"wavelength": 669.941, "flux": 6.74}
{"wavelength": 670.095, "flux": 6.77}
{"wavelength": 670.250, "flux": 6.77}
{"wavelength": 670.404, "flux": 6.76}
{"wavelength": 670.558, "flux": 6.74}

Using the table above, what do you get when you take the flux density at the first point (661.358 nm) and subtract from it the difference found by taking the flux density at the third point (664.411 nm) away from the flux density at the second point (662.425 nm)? 6.820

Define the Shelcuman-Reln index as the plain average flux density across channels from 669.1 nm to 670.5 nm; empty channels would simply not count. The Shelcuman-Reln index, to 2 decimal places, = 6.74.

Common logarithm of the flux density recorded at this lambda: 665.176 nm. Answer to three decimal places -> 0.839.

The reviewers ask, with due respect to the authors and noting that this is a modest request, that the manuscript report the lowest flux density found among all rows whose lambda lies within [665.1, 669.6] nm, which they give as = 6.7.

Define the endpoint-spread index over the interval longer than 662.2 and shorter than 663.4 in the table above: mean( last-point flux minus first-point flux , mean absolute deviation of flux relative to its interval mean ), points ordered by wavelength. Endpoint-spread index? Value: -0.028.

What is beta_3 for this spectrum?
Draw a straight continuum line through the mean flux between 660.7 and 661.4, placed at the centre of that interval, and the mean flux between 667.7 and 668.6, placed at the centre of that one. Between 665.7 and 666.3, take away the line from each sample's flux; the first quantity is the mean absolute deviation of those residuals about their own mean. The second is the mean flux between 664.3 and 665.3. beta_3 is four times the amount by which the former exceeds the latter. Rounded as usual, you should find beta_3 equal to -27.5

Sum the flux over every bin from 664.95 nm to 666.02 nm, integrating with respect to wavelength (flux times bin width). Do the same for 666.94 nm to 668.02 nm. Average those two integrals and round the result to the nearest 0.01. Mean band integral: 7.35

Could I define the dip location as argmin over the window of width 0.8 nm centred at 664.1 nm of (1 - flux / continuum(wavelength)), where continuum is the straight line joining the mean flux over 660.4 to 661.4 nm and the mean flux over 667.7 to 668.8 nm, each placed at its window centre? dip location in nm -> 664.258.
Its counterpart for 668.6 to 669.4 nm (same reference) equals 668.708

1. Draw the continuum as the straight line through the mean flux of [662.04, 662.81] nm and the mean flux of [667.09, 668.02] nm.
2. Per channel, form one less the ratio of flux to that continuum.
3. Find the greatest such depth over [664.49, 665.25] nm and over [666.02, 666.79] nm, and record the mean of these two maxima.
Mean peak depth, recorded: 0.005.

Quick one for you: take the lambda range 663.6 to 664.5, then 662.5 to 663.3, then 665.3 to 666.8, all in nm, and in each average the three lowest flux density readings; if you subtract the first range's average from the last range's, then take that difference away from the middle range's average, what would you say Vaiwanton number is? 6.93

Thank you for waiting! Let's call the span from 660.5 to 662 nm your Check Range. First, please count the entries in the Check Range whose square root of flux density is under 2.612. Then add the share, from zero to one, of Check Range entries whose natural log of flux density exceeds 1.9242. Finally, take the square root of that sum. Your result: 1.84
